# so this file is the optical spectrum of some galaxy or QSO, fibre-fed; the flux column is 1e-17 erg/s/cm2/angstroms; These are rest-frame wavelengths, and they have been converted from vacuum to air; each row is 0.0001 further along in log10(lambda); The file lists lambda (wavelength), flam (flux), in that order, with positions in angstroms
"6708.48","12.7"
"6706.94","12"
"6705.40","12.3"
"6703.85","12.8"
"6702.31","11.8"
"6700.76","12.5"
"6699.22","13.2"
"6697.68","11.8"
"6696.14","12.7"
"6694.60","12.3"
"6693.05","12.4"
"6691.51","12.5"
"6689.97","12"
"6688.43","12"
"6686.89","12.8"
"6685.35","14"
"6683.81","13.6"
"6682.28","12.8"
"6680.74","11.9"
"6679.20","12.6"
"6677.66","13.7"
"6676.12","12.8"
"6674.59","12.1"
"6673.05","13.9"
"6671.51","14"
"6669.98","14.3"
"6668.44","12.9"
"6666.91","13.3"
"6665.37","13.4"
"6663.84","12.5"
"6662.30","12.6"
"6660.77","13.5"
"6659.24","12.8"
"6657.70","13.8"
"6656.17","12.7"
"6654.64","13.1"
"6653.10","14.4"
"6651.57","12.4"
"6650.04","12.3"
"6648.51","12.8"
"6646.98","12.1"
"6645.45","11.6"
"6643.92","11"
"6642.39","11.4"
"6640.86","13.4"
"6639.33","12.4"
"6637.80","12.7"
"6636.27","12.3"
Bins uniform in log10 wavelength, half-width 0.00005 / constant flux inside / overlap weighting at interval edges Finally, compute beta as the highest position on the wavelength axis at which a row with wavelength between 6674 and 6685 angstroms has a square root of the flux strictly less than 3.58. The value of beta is 6682.28 angstroms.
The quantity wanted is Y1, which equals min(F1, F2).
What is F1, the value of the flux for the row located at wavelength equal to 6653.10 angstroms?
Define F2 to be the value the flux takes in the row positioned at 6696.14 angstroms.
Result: 12.7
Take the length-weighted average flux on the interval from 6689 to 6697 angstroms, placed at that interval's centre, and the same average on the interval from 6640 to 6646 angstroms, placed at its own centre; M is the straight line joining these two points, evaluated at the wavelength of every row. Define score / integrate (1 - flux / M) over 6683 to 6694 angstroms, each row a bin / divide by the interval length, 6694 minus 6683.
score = -0.035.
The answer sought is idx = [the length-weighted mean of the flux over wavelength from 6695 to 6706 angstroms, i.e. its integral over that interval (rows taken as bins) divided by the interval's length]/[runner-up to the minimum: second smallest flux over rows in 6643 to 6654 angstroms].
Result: 1.07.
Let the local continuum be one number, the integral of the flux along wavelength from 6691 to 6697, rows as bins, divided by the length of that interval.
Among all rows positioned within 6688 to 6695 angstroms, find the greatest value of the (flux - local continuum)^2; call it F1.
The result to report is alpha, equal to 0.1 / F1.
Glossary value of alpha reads 0.48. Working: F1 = 0.2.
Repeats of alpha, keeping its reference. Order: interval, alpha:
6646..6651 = 0.79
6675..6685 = 0.06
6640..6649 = 0.05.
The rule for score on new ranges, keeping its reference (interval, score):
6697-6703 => 0.007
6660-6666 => -0.077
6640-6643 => -0.051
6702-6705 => 0.007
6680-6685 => -0.051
